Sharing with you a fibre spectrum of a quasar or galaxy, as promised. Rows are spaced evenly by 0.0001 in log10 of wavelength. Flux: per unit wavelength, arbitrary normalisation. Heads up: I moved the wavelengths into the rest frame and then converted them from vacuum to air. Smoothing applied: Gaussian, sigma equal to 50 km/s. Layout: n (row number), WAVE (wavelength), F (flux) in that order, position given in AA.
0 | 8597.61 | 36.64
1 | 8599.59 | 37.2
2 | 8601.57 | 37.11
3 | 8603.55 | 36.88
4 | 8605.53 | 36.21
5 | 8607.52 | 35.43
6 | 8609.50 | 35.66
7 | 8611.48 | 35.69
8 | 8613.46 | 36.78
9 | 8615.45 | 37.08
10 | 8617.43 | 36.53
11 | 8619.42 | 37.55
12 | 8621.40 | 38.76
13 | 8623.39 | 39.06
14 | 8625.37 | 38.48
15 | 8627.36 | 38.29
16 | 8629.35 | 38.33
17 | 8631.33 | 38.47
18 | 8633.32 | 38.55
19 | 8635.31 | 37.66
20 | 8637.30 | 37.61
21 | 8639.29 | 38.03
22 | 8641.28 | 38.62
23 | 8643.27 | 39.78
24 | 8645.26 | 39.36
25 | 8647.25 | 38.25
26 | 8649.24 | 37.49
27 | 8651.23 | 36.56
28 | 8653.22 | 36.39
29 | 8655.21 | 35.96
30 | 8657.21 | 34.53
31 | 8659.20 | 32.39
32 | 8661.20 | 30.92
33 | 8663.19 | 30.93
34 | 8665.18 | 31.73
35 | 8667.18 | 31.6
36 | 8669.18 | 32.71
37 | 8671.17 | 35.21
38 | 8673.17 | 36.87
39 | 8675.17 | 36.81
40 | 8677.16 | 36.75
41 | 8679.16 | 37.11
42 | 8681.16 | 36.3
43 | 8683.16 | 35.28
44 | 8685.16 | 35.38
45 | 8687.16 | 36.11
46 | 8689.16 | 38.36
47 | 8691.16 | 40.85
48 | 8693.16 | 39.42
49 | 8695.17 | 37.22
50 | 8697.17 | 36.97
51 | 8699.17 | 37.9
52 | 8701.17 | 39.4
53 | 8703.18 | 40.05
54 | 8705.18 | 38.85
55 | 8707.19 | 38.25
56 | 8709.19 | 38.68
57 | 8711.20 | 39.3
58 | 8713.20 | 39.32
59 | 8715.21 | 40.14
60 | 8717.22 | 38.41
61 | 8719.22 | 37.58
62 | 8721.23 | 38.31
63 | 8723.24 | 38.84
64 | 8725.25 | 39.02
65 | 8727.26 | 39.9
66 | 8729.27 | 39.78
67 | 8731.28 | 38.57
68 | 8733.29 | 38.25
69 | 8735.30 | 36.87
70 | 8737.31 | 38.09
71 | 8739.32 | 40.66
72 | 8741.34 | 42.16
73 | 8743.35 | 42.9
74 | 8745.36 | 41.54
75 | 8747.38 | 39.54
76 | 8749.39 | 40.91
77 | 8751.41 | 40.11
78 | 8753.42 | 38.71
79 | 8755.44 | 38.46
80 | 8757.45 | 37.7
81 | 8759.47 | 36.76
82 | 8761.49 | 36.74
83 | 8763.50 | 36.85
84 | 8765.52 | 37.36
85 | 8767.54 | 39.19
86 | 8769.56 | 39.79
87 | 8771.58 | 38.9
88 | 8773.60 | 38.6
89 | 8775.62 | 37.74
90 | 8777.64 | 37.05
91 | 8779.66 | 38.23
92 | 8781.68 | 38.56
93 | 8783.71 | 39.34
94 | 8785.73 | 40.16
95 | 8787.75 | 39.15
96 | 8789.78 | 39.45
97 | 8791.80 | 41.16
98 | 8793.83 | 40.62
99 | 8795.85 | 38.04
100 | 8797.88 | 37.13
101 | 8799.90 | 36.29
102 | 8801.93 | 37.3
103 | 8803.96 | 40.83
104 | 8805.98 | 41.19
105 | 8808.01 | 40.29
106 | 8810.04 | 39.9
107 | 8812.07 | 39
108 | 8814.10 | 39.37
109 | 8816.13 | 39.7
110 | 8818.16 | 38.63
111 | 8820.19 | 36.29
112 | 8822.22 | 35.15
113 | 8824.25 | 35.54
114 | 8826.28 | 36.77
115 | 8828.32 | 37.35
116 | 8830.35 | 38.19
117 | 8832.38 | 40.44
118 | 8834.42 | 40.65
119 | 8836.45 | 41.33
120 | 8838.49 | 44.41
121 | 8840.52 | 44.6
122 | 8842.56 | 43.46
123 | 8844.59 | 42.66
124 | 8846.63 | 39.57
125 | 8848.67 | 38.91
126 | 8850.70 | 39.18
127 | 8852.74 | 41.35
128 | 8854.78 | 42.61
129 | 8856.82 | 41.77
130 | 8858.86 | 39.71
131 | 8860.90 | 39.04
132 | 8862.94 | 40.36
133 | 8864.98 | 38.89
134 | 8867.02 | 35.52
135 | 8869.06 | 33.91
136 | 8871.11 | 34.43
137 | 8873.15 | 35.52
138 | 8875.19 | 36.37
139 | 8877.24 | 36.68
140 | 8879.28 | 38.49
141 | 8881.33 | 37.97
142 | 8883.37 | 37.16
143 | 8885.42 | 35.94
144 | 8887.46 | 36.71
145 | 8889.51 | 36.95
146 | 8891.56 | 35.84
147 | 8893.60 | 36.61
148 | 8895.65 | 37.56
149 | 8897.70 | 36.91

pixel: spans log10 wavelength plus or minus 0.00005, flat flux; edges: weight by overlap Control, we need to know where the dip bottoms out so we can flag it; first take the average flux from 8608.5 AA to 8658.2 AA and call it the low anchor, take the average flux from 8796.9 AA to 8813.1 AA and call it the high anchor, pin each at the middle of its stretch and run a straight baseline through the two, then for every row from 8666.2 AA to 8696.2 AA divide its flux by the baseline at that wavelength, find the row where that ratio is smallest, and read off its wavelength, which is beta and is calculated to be 8667.18 AA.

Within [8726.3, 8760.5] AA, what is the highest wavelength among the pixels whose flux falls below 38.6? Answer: 8759.47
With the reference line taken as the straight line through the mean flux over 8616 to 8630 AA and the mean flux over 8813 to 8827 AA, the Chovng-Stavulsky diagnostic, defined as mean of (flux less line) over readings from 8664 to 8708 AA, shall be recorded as -1.1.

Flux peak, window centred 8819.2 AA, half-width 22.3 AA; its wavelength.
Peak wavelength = 8840.52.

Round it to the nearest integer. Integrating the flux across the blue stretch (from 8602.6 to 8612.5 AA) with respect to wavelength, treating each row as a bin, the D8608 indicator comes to 356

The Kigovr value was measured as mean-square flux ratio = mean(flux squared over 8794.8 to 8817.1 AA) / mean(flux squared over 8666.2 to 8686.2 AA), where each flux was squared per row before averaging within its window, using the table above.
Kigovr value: 1.21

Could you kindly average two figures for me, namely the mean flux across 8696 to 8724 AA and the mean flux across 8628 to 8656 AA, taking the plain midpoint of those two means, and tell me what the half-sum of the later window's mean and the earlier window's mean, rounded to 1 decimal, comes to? 38.3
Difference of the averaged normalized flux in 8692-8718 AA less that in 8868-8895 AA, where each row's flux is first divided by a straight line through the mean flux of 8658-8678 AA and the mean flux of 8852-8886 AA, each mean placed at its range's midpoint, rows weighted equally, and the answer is 0.18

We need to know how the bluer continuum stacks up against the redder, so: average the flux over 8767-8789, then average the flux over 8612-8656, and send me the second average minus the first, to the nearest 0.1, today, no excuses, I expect -0.9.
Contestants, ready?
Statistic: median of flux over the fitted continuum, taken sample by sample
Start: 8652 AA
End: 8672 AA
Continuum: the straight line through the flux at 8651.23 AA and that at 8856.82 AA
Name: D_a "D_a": 0.88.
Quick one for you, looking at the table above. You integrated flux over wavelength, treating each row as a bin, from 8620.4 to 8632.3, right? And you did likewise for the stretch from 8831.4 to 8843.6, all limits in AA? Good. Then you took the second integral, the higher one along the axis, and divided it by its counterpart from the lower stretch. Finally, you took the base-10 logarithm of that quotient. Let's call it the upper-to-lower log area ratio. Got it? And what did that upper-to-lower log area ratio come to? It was 0.053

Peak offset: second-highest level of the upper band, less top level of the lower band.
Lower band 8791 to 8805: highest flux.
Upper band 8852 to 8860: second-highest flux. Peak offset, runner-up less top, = 1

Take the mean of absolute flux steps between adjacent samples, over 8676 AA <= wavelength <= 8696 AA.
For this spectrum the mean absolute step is 1.3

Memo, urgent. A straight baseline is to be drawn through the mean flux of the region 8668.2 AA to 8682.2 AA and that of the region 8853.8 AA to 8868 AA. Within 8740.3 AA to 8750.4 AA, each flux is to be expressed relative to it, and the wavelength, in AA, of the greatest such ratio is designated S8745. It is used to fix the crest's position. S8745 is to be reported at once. 8743.35 AA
